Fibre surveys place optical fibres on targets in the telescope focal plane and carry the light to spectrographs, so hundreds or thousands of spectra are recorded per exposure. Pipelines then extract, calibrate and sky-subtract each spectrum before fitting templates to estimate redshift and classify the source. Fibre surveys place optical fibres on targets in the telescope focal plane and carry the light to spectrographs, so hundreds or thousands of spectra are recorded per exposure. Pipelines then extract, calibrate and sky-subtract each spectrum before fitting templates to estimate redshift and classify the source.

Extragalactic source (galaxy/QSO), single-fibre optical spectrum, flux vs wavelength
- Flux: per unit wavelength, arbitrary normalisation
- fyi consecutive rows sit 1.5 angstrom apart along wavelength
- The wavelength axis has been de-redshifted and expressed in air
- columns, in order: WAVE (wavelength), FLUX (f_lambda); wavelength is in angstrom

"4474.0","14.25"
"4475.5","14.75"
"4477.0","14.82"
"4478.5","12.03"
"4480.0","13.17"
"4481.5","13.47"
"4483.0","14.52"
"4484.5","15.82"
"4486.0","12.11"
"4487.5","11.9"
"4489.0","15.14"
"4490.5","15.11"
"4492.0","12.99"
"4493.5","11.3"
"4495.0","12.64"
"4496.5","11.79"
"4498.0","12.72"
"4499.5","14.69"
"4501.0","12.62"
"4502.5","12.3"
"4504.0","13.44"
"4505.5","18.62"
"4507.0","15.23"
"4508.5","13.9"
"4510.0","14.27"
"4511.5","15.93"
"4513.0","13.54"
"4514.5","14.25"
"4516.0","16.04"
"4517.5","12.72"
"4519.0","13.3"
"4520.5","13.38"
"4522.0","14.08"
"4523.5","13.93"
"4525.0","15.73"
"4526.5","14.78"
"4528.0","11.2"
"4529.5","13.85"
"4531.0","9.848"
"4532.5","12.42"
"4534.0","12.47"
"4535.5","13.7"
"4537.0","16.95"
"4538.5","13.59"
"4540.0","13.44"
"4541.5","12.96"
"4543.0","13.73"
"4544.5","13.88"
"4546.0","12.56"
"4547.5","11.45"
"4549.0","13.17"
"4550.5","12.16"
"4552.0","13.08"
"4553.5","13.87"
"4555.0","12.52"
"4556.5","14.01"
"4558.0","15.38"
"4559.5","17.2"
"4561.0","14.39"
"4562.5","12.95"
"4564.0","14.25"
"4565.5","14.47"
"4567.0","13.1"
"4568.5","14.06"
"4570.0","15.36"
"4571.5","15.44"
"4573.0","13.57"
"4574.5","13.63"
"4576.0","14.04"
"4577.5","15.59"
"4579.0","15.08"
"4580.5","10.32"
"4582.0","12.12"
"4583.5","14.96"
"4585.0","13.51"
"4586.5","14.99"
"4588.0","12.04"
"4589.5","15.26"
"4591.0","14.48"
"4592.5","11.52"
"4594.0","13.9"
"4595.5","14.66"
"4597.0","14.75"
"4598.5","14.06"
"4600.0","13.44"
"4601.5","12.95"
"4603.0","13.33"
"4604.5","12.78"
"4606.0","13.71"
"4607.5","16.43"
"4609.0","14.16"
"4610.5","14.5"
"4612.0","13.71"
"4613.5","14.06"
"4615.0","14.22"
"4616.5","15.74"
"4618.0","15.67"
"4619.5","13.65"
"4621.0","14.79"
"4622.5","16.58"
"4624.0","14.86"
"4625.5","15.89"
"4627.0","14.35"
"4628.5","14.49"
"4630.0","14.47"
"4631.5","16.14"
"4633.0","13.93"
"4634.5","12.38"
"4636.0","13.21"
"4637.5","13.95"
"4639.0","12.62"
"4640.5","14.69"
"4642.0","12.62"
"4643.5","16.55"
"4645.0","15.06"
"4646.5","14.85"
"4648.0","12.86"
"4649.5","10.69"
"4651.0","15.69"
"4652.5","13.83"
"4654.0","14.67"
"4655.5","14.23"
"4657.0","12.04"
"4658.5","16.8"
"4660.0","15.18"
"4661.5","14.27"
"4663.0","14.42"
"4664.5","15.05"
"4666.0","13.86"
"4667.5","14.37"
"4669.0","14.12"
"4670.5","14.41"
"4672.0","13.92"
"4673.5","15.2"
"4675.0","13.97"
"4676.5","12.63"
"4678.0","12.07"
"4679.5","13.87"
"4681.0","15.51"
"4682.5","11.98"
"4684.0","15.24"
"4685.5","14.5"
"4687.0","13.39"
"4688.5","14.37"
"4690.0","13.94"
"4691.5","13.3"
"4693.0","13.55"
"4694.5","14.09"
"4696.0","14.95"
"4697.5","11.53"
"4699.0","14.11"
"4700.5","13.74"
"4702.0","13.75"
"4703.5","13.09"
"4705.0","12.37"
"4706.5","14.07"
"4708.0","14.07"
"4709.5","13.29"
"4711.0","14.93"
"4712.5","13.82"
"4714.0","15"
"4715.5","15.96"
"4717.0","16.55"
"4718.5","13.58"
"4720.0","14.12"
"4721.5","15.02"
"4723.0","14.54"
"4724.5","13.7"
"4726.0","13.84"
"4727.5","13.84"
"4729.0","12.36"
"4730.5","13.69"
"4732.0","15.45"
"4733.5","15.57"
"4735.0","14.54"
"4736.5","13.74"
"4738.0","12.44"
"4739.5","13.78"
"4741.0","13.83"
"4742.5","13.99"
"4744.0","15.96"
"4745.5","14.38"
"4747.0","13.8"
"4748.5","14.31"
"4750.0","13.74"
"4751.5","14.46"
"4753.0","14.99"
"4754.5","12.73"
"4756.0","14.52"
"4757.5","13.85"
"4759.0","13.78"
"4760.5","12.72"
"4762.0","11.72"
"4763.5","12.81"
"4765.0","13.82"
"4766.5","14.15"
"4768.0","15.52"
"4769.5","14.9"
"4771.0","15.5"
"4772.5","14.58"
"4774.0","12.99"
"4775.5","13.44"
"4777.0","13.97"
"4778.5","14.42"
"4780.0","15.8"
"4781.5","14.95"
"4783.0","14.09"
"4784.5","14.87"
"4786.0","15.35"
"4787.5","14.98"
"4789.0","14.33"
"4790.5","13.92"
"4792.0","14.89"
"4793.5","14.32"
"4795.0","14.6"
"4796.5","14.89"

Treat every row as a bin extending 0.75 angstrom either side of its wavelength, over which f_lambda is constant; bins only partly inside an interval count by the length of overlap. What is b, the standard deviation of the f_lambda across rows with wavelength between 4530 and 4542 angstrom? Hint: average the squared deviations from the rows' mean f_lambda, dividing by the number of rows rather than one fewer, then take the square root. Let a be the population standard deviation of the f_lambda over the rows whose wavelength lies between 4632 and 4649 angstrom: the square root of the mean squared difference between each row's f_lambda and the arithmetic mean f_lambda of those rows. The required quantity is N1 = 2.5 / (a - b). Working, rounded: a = 1.2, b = 1.8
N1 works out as -4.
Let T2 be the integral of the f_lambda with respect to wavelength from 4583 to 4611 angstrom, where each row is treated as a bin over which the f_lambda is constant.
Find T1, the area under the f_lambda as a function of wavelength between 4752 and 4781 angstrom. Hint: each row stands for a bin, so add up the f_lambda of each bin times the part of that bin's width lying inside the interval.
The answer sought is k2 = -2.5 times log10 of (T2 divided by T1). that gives 0.04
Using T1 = 407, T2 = 391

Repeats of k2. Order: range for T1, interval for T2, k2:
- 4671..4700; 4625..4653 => 0.01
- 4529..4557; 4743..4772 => -0.12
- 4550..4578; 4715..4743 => 0.00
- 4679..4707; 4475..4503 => 0.03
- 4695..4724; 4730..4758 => 0.03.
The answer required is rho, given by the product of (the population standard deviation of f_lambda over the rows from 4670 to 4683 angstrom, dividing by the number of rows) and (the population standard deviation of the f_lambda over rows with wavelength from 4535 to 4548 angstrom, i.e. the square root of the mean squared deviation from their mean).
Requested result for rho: 1.7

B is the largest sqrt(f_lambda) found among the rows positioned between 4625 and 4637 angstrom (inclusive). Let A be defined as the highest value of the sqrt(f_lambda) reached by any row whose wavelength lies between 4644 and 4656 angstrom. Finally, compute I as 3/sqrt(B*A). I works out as 0.752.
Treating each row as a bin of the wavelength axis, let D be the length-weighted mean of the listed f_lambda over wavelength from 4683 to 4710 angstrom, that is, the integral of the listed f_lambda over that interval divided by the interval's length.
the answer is 13.7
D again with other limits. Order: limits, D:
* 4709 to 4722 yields 14.7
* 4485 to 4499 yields 12.9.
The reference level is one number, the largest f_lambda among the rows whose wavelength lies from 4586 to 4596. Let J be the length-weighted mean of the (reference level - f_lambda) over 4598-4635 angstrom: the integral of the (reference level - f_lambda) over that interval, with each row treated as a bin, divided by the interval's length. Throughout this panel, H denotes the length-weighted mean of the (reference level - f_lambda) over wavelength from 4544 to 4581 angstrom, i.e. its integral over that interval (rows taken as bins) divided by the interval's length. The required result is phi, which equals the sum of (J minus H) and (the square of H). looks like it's 1.42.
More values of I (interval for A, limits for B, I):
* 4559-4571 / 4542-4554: 0.763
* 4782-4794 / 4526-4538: 0.747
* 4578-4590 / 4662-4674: 0.769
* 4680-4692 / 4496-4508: 0.728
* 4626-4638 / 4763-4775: 0.754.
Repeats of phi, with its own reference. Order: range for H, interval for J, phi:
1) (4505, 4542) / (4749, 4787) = 1.46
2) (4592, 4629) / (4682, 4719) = 1.20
